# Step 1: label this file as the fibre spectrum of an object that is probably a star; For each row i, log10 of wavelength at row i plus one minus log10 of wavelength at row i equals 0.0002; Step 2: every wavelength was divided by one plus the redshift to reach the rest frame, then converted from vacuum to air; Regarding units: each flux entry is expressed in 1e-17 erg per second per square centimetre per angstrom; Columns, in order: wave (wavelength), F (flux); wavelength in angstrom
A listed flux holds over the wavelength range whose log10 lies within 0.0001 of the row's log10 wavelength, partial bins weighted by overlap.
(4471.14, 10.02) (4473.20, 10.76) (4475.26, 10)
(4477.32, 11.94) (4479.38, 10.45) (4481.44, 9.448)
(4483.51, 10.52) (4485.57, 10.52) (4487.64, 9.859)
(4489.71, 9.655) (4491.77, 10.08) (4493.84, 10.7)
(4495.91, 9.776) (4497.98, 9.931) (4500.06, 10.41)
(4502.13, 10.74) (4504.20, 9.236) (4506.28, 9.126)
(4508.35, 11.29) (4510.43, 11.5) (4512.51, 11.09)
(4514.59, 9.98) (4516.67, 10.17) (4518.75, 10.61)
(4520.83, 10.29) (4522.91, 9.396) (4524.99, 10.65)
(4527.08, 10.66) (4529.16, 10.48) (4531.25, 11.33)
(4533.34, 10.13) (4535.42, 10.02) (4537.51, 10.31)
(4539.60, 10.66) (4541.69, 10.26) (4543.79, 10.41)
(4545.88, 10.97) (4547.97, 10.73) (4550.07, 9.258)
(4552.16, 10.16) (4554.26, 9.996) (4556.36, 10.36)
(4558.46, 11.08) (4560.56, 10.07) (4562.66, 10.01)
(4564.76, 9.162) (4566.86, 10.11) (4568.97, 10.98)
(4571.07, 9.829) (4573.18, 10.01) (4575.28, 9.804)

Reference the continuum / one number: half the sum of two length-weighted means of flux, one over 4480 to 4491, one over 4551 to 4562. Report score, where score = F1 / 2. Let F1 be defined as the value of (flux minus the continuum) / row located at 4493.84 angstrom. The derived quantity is 0.3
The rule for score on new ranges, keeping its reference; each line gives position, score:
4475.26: -0.1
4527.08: 0.2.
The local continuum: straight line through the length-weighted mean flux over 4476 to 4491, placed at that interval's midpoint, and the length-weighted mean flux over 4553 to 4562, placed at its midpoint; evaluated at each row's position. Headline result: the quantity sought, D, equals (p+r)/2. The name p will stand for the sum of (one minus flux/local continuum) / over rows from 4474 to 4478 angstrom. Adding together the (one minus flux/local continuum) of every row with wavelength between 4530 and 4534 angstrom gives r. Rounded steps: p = -0.12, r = -0.07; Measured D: -0.10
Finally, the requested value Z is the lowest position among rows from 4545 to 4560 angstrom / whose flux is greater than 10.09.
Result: 4545.88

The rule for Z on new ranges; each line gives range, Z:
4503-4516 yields 4508.35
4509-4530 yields 4510.43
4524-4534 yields 4524.99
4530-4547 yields 4531.25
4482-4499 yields 4483.51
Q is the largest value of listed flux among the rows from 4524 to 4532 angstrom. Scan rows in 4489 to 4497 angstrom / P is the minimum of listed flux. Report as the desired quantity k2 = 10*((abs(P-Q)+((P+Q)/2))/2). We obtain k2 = 60.8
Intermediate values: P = 9.655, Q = 11.33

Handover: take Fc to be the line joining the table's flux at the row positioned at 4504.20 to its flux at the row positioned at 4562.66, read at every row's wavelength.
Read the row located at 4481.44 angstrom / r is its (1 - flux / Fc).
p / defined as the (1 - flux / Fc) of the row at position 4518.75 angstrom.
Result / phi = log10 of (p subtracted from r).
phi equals -1.2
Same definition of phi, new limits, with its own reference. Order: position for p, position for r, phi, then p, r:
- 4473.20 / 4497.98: -0.9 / -0.22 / -0.085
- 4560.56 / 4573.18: -1.6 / -0.01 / 0.014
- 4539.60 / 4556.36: -1.3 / -0.10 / -0.044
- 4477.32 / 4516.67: -0.6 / -0.34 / -0.082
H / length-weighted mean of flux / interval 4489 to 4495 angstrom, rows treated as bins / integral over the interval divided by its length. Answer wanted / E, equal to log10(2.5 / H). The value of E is -0.610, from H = 10.2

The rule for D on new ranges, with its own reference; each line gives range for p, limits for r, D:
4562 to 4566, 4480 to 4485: 0.11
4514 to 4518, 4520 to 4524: 0.07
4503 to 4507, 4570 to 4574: 0.15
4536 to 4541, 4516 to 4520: -0.02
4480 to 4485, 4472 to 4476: 0.03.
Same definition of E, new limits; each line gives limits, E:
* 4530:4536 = -0.625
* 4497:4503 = -0.617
